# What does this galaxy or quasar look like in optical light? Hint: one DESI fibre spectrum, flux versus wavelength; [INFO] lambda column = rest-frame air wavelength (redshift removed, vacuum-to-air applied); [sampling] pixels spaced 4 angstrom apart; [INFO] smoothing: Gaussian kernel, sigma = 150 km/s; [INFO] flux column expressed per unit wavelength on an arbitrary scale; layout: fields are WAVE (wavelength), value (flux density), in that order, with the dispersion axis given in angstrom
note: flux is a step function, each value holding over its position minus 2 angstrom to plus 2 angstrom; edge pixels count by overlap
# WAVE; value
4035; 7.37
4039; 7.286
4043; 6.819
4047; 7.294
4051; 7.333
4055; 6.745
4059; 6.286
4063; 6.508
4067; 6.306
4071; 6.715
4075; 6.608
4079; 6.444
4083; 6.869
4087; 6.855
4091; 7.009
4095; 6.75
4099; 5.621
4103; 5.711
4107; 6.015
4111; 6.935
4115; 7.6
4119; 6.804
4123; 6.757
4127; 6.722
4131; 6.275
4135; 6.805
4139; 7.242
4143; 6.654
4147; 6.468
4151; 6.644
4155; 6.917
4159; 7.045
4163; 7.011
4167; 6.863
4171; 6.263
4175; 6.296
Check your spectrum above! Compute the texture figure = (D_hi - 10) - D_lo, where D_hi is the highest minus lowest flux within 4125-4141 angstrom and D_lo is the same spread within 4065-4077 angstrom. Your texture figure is -9.4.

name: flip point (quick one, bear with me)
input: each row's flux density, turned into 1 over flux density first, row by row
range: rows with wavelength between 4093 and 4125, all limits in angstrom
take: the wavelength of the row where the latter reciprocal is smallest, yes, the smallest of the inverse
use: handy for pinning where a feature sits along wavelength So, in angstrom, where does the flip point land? 4115 angstrom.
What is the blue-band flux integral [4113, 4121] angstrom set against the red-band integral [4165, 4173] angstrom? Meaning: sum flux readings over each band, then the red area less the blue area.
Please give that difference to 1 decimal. -5.1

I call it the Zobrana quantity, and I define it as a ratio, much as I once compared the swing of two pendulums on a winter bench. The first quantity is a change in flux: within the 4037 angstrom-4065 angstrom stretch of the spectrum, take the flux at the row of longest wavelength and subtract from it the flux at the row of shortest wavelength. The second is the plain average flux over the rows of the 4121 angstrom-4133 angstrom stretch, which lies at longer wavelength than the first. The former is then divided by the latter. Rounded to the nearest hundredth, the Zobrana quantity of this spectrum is -0.12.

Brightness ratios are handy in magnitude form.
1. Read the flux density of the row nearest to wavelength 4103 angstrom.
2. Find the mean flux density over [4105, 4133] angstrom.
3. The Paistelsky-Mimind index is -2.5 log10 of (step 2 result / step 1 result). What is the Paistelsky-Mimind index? -0.18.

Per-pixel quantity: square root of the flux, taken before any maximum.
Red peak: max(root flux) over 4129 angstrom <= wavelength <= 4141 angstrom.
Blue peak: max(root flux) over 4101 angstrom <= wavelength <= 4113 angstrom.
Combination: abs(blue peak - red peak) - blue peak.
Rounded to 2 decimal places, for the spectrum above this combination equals -2.58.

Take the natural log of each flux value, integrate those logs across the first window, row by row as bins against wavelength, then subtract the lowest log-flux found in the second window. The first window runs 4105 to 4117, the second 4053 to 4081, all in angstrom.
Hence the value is 21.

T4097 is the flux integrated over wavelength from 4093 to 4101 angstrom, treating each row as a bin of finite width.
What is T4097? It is 49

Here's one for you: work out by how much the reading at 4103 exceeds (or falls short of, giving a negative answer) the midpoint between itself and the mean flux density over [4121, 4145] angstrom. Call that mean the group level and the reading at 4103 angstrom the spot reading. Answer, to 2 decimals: -0.52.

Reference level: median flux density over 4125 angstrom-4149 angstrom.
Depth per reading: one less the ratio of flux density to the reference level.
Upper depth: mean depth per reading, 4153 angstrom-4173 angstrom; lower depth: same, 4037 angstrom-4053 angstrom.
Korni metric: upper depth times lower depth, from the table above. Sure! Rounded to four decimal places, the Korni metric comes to 0.0015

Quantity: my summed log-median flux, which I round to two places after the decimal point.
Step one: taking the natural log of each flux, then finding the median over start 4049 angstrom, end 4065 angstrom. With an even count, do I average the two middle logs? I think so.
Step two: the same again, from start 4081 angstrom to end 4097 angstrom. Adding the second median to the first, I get 3.82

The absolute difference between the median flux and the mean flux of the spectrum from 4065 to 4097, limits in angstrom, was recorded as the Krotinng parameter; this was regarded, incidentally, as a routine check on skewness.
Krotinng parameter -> 0.038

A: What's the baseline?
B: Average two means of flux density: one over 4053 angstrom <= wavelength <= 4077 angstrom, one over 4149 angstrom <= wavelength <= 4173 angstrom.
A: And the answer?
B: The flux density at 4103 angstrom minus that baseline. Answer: -0.95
